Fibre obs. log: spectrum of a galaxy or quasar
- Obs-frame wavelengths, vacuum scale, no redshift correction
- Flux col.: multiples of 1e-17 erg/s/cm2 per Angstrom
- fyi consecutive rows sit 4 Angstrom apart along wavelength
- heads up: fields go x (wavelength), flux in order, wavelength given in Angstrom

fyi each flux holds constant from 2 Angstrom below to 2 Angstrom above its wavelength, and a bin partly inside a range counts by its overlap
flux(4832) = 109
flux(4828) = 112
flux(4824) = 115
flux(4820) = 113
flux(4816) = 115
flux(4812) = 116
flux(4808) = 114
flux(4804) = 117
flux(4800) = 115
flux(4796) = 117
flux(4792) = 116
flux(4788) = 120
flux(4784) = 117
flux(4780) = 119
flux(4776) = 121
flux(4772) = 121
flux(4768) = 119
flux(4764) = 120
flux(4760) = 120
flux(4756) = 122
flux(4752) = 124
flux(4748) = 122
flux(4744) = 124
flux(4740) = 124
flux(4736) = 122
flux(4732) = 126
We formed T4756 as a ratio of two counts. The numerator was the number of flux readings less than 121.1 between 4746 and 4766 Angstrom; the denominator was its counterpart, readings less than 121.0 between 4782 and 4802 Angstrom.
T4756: 0.40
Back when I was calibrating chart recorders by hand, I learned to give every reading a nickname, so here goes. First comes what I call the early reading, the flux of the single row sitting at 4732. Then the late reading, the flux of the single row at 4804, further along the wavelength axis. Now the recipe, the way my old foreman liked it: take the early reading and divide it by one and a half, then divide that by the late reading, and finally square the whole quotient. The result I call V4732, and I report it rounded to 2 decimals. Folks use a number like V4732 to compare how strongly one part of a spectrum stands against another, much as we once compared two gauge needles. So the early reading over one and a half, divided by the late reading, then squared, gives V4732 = 0.52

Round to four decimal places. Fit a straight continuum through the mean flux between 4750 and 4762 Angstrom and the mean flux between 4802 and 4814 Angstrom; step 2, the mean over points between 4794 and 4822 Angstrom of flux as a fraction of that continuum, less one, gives -0.0033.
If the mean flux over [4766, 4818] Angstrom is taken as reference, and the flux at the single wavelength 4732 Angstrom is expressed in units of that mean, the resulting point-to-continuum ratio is 1.07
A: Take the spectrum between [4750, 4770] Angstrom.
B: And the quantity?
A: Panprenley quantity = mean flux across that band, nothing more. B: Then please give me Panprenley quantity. 121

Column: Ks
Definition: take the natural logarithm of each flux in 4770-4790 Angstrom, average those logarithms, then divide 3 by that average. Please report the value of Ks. 0.627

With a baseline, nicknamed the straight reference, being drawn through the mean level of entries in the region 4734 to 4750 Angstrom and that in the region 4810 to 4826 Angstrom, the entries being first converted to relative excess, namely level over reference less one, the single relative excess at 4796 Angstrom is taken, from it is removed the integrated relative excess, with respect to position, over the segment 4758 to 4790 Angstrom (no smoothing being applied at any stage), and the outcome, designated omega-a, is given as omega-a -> -0.029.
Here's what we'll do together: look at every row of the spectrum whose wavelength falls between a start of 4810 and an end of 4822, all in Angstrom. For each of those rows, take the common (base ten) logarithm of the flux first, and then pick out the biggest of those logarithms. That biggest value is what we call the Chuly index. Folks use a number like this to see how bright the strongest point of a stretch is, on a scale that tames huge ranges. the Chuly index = 2.06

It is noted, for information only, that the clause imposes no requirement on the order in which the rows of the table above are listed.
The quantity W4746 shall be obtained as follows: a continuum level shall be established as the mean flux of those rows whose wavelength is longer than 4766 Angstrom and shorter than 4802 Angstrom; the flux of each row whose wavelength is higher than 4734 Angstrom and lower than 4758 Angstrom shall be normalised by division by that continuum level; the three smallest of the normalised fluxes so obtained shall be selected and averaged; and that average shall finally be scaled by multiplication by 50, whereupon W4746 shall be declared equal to 51.5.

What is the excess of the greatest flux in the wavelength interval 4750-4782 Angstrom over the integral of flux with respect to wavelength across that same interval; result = -3740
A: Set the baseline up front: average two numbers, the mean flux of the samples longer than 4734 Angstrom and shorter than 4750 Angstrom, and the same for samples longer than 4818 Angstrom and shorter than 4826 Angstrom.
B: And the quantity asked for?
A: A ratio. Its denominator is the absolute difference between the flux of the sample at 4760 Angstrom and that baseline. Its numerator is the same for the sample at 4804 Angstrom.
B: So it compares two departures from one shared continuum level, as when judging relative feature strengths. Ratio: 1.0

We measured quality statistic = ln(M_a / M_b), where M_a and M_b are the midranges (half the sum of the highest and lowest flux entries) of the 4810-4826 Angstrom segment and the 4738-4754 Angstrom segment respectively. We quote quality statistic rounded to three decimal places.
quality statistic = -0.072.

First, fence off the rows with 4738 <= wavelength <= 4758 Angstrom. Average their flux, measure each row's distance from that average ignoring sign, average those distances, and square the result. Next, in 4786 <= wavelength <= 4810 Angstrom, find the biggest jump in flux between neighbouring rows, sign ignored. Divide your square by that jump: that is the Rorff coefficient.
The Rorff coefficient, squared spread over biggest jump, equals 0.23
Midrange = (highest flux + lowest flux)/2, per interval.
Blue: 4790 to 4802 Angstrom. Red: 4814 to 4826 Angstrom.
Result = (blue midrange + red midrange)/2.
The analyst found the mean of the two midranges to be 115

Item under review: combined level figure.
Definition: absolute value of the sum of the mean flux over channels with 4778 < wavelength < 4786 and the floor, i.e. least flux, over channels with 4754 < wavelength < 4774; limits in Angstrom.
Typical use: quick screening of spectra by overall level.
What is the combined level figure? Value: 237.0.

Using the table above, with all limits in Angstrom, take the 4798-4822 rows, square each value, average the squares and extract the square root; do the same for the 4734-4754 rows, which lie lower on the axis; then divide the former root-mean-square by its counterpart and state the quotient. 0.93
